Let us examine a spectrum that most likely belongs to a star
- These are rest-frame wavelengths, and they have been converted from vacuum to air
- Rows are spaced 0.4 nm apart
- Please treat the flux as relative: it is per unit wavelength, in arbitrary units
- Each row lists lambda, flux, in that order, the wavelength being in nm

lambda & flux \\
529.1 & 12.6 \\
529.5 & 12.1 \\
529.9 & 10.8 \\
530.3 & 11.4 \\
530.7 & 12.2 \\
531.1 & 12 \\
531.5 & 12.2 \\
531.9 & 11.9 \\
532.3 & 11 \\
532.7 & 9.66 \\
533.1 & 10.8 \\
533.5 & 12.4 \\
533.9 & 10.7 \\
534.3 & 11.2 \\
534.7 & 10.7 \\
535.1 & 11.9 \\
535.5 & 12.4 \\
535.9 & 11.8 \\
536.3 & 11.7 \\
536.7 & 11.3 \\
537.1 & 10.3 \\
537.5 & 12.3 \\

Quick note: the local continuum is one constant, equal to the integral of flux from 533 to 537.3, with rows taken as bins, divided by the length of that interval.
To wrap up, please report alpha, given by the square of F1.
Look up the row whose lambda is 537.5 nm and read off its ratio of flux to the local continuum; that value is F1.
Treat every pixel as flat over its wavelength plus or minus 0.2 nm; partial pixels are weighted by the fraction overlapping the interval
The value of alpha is 1.17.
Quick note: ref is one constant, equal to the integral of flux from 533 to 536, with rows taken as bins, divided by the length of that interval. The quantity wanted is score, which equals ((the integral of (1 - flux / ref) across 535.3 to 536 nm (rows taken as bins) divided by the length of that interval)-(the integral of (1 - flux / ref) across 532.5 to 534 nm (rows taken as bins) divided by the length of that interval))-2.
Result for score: -2.11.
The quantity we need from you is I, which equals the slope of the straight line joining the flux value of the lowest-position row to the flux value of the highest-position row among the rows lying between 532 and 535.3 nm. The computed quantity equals 0.3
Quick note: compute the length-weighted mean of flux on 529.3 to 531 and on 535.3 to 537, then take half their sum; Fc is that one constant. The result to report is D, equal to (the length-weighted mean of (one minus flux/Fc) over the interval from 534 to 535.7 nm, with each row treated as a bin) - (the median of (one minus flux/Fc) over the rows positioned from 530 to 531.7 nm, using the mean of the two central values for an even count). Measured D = 0.05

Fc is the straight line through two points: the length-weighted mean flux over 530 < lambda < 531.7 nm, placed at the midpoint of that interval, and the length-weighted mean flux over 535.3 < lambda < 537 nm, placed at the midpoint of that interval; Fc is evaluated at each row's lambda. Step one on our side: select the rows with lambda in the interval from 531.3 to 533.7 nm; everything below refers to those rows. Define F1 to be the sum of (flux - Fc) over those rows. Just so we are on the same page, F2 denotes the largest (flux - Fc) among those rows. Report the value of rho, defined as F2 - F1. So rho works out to 3.6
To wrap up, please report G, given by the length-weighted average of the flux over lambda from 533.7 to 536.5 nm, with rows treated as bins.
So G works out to 11.5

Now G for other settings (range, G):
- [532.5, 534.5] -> 11.0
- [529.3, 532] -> 11.8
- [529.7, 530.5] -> 11.1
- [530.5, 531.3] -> 12.1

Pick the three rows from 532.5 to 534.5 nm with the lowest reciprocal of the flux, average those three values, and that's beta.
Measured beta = 0.0875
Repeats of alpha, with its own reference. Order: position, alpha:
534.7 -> 0.88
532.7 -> 0.72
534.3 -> 0.97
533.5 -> 1.18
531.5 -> 1.15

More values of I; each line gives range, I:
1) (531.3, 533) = -2.1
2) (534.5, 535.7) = 2.1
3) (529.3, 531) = 0.1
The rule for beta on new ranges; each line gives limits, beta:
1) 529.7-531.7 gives 0.0824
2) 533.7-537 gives 0.0831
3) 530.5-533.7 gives 0.0815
